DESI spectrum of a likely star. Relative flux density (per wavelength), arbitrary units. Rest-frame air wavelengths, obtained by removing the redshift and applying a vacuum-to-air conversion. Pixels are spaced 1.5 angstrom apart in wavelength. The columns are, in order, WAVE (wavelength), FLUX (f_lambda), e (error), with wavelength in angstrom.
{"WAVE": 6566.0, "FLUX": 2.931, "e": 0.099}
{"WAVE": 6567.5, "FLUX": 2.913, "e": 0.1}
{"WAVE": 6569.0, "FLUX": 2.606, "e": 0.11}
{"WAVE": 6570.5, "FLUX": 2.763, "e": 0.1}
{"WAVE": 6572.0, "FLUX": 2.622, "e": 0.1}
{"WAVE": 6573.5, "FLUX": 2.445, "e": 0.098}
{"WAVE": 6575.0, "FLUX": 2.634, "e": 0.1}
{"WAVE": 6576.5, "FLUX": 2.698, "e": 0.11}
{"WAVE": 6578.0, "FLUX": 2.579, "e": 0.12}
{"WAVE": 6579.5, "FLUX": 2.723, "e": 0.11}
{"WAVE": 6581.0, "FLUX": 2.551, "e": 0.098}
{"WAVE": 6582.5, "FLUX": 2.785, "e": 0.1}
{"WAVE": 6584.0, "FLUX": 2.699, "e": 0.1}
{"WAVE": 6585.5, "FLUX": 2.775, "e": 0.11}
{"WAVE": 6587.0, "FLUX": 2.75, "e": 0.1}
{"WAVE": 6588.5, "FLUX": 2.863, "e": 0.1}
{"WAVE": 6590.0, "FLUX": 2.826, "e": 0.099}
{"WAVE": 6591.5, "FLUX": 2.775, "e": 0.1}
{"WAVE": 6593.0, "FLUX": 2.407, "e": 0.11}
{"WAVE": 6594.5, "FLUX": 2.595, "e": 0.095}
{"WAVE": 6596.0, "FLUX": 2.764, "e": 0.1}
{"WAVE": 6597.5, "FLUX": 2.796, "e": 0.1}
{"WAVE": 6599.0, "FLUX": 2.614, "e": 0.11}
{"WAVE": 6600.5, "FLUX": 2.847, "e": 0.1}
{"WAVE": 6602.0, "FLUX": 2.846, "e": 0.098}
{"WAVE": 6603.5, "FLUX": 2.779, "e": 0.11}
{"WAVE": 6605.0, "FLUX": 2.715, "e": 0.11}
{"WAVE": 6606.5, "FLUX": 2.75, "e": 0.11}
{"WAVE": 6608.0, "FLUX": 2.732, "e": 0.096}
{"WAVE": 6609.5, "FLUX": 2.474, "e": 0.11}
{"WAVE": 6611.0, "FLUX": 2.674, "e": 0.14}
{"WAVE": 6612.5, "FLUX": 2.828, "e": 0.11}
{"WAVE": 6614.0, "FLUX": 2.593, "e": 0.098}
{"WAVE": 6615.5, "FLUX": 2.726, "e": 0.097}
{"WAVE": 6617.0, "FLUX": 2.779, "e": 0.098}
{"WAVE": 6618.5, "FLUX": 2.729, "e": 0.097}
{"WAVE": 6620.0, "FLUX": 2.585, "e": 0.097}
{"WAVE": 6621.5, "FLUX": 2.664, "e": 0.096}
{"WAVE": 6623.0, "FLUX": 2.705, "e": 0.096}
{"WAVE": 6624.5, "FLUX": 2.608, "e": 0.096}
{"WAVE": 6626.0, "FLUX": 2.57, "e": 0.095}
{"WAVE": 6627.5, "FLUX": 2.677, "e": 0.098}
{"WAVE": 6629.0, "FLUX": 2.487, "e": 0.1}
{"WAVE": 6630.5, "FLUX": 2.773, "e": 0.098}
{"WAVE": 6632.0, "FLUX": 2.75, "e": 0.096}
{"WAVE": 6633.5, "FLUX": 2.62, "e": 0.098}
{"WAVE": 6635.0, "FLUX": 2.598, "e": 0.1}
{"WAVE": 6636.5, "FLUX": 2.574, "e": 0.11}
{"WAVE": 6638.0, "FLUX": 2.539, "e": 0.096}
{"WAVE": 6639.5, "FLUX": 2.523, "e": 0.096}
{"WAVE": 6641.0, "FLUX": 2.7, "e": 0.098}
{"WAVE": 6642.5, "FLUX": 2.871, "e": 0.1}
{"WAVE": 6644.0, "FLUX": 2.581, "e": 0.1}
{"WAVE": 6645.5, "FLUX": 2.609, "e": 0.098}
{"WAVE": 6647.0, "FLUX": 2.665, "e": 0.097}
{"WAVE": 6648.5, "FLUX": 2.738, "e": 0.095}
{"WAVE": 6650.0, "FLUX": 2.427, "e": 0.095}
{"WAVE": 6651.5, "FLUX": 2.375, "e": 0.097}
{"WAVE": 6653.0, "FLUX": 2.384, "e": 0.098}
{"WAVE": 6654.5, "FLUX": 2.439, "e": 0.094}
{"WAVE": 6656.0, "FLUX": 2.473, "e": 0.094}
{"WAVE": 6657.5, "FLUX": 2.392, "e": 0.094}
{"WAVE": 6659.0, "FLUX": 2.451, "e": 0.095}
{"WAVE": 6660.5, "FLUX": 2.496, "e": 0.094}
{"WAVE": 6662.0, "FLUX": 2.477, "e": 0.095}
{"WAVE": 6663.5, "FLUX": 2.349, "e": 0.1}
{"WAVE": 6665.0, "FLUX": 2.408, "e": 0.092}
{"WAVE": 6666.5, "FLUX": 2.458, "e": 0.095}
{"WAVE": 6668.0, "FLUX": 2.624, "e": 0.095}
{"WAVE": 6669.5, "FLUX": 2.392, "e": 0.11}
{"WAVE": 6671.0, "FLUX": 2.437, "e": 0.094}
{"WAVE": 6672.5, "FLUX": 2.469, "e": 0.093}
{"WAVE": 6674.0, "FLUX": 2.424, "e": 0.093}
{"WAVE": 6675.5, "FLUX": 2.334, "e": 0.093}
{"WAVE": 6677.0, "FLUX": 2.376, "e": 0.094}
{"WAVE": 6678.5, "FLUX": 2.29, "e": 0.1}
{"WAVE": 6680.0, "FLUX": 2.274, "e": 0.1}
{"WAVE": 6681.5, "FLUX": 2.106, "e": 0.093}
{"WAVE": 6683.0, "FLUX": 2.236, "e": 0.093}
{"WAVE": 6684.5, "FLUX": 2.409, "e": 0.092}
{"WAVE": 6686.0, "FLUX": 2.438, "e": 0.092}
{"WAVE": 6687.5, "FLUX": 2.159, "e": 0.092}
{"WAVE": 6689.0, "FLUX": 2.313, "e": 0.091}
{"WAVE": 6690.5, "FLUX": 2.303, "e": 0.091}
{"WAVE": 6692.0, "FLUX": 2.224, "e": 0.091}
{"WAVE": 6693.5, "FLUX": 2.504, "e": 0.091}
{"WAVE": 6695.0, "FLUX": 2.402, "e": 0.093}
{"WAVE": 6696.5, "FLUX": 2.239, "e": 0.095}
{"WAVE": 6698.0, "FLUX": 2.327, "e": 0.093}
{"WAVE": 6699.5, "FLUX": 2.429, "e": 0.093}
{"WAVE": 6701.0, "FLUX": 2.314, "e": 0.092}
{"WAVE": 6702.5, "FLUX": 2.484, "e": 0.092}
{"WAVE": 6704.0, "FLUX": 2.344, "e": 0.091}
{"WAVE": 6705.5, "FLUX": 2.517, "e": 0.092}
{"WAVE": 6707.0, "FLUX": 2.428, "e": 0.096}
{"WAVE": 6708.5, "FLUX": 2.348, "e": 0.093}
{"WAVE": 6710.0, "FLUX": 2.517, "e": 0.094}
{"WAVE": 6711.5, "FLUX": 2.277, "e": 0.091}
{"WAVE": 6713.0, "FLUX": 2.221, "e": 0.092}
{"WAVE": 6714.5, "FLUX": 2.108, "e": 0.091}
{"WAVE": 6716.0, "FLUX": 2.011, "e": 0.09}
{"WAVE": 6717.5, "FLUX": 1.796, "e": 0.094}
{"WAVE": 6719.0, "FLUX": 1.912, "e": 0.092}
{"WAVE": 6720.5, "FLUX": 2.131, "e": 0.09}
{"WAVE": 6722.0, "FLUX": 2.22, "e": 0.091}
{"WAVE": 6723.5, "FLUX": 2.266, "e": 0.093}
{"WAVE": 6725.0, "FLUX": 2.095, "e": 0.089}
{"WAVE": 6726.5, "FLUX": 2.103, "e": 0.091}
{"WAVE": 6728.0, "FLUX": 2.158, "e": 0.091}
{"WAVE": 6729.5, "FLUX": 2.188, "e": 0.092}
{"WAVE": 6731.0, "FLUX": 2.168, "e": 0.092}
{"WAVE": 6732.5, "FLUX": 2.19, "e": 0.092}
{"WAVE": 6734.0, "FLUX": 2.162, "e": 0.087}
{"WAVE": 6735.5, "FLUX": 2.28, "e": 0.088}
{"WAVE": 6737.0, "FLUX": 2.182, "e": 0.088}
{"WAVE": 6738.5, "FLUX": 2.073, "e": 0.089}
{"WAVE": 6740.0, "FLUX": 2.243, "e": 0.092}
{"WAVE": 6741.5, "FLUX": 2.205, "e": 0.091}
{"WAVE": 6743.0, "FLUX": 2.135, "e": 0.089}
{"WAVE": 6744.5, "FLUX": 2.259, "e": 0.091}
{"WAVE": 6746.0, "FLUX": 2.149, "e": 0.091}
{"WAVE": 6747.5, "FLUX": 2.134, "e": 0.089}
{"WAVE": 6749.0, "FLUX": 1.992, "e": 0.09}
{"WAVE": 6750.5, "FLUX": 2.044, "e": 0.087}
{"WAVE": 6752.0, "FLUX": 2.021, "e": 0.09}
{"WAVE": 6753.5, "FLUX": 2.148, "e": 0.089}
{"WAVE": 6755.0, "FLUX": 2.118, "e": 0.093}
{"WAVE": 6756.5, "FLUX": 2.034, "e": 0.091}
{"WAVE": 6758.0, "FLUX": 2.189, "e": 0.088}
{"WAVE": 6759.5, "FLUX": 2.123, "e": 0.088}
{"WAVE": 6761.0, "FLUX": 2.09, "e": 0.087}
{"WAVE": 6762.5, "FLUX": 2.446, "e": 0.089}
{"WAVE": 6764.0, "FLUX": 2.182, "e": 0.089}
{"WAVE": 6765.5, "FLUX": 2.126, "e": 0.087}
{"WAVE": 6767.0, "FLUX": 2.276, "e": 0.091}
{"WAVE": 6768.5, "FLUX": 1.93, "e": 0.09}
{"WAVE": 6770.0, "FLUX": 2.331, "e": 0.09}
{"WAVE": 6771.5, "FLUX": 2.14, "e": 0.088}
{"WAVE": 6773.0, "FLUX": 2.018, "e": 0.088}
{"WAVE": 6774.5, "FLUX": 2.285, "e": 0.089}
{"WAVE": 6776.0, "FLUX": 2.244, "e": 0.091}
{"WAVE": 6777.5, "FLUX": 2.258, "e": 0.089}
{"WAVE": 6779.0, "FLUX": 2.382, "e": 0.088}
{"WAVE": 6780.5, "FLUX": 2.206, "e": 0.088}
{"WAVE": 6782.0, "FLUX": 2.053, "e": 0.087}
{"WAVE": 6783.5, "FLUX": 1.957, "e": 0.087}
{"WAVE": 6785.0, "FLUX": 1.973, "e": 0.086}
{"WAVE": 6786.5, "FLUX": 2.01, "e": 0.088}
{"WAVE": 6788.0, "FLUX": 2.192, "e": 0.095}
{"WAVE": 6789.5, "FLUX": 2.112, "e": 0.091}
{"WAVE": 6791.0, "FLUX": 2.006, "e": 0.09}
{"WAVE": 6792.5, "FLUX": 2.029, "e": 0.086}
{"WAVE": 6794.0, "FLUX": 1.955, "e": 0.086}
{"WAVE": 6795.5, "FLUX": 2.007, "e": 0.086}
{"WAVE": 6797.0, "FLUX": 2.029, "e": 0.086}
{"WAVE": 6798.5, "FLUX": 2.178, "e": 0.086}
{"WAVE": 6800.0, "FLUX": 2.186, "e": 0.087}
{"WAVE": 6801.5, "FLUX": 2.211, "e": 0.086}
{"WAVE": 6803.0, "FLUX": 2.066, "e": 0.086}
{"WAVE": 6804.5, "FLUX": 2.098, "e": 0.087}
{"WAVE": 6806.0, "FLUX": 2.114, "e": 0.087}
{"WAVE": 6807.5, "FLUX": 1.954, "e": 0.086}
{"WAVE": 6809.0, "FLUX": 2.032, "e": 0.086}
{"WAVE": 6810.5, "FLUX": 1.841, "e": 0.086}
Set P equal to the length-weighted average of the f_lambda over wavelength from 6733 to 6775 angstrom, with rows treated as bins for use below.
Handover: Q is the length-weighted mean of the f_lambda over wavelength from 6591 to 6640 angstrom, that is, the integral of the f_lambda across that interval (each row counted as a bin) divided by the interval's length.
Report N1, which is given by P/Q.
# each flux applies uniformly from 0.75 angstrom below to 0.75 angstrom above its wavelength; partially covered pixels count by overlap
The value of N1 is 0.8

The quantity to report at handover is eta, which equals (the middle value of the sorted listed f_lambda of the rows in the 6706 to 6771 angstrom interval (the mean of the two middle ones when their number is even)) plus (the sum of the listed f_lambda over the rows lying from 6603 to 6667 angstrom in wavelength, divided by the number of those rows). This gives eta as 4.76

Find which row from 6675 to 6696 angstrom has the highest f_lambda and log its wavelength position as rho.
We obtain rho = 6693.5 angstrom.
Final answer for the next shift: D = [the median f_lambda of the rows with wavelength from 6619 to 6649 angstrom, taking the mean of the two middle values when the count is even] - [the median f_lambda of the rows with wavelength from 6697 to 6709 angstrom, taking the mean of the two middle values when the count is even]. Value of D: 0.2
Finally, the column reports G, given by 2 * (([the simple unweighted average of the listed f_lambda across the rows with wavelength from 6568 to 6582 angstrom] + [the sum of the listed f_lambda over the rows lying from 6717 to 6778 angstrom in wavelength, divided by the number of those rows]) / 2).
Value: 4.77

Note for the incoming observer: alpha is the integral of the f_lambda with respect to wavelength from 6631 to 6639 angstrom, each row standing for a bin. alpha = 20.9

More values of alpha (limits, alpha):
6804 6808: 8.2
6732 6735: 6.6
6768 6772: 8.6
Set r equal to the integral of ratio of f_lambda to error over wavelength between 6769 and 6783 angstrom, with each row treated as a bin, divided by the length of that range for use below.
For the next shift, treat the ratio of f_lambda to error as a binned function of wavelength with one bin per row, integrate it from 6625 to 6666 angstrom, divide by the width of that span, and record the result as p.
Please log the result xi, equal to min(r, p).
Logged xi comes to 24.8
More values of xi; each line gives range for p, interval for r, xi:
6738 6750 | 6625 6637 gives 23.8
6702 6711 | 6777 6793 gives 23.8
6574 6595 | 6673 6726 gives 24.6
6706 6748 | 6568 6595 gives 23.9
